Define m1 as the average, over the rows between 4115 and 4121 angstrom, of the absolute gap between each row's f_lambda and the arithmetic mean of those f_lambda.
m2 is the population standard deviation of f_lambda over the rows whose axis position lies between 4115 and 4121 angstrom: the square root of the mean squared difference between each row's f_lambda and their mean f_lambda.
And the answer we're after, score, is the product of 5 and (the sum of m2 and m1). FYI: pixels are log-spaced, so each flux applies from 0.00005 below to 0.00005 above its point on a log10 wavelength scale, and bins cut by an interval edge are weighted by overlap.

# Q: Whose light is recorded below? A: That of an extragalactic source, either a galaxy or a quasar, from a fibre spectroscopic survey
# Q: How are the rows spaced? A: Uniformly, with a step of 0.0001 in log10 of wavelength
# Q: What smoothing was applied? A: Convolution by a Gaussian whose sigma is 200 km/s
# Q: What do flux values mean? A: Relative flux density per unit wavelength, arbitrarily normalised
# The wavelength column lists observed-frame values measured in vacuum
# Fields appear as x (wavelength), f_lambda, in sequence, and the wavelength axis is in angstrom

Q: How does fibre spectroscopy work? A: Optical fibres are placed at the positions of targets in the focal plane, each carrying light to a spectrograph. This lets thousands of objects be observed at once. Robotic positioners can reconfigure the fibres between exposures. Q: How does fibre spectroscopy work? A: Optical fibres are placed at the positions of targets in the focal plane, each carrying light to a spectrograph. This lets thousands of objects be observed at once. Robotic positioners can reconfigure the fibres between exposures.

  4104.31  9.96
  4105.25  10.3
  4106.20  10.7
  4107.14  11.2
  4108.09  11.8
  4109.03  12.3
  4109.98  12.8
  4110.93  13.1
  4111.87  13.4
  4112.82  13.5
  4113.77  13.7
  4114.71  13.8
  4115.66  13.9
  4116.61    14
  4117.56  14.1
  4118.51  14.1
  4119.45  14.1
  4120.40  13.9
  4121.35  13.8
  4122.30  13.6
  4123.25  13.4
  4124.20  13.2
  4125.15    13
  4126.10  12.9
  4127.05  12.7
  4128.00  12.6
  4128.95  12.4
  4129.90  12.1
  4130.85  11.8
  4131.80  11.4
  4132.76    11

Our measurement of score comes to 0.9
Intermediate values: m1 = 0.08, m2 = 0.09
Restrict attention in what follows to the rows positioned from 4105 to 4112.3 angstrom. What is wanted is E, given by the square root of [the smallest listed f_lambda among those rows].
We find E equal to 3.21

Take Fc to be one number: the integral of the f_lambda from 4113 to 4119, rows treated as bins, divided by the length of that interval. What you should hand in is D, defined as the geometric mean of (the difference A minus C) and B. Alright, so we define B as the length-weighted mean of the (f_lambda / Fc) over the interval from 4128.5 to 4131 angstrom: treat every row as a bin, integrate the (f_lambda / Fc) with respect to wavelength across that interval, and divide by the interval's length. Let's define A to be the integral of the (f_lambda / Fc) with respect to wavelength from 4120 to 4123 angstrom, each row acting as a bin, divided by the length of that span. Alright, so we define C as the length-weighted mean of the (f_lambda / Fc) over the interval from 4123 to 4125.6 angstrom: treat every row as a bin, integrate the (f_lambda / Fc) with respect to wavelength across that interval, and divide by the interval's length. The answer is 0.18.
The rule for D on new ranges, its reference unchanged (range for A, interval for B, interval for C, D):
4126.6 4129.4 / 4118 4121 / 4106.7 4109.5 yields 0.24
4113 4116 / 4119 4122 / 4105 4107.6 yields 0.46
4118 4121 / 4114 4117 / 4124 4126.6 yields 0.27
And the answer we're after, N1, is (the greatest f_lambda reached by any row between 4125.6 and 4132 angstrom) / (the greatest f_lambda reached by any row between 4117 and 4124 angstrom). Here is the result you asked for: 0.91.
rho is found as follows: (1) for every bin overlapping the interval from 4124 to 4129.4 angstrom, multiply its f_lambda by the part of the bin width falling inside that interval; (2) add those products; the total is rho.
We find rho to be 69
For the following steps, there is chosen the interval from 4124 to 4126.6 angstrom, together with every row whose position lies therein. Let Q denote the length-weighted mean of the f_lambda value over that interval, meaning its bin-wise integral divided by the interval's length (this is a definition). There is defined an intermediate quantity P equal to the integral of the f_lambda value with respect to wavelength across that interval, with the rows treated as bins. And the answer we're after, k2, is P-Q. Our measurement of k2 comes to 21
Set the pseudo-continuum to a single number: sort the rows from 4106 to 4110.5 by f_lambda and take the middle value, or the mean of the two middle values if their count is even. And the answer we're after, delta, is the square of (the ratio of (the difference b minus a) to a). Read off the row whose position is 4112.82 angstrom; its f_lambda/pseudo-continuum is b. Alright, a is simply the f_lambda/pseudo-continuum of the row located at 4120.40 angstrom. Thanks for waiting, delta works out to 0.0008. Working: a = 1.178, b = 1.14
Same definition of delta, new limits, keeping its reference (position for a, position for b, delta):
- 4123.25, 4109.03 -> 0.0067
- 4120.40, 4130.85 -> 0.0228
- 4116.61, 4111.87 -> 0.0018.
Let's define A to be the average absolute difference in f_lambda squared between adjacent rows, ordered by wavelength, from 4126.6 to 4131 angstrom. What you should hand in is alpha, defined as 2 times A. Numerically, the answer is 11.0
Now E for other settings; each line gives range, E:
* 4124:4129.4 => 3.52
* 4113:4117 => 3.70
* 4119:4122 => 3.71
